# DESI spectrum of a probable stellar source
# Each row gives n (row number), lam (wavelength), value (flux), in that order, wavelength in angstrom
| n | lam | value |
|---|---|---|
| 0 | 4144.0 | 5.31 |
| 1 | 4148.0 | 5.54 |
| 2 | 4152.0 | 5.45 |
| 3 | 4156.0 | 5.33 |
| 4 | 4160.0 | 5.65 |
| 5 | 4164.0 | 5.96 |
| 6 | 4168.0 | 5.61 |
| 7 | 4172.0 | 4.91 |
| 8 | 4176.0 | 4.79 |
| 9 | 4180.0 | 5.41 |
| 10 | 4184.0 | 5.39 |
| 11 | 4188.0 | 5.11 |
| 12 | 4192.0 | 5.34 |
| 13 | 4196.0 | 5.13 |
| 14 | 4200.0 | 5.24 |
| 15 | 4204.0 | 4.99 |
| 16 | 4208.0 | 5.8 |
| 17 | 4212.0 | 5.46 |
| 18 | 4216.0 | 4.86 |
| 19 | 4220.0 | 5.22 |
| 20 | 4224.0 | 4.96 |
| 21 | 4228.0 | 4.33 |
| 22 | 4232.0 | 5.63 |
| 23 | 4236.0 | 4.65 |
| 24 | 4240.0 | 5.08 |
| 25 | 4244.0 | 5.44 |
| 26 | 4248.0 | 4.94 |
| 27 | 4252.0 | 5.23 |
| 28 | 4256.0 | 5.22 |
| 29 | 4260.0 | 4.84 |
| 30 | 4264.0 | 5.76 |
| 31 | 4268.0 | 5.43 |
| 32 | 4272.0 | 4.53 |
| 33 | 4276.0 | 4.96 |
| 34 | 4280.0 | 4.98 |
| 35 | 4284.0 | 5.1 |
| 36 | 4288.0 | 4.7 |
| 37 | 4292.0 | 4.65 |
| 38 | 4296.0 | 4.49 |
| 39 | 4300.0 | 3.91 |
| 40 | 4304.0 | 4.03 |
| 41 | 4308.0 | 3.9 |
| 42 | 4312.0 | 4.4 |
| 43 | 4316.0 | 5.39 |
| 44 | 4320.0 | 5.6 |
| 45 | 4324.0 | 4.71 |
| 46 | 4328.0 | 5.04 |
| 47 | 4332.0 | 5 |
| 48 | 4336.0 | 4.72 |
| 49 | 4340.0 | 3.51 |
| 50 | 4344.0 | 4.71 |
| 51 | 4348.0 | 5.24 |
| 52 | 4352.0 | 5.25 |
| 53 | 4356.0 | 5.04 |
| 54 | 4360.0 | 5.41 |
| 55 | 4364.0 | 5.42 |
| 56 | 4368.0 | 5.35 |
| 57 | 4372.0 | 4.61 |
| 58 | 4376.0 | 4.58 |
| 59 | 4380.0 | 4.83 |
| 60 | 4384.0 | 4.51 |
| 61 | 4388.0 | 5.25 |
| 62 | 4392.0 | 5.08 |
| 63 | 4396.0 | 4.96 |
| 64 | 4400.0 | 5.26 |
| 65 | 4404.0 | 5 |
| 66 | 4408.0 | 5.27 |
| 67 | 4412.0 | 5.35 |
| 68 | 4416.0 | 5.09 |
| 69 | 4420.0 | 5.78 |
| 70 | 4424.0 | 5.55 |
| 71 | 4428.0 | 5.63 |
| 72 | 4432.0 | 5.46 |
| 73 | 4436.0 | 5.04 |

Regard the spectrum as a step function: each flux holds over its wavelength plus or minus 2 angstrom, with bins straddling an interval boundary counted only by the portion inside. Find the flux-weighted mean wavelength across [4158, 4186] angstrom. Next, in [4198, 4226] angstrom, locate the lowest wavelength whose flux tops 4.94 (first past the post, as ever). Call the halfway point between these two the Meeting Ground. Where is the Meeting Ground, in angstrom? 4185.9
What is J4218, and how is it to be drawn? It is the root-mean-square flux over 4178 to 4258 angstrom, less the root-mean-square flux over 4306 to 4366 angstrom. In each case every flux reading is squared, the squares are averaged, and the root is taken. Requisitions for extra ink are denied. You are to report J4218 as 0.26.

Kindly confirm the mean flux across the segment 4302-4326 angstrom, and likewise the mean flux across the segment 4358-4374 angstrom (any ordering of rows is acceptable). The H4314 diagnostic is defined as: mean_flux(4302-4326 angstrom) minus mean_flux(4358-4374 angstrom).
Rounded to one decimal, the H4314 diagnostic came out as -0.5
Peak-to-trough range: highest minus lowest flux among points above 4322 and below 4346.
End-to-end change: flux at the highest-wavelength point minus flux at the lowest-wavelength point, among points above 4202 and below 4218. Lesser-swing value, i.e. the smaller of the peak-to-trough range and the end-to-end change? -0.13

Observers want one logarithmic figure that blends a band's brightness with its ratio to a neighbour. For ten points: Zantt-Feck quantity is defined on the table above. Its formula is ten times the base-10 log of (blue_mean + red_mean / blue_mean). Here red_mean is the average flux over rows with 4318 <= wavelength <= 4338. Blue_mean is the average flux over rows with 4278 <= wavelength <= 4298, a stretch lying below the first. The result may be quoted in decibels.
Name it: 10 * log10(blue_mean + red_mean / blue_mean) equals 7.66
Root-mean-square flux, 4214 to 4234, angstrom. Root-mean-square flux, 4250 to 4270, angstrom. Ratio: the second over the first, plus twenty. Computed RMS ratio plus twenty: 21.06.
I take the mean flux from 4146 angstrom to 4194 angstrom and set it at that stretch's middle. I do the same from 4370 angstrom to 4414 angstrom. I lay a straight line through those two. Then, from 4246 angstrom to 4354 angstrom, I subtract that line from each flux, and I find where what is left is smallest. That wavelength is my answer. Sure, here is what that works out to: 4340.0 angstrom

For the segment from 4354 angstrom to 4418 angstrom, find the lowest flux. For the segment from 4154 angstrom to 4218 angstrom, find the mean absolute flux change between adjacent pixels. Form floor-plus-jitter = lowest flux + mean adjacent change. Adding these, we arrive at 4.9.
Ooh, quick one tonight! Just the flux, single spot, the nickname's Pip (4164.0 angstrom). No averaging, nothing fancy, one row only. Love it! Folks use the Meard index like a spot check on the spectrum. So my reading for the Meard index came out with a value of 5.96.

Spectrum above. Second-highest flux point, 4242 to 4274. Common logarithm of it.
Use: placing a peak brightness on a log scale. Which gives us 0.736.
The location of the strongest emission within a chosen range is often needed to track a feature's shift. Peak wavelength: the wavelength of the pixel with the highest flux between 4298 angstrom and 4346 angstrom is 4320.0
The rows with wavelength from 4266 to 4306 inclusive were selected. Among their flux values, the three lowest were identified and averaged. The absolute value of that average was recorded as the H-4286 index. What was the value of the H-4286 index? 4.14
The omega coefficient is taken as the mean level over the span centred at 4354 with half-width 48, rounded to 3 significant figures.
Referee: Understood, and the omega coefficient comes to 4.91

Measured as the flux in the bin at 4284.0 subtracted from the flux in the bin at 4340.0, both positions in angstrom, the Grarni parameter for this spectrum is -1.6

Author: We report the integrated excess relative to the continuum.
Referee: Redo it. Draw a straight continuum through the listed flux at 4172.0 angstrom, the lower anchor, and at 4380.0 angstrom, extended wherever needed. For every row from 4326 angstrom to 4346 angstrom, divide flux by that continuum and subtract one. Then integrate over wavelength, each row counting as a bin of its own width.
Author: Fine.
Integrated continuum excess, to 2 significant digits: -1.0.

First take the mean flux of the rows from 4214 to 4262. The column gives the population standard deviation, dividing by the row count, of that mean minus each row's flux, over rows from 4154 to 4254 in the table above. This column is 0.37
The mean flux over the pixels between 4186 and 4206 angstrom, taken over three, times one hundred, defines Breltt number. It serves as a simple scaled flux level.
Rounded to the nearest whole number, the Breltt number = 172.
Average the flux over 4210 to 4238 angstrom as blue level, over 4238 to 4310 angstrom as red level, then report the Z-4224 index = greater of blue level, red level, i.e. 5.0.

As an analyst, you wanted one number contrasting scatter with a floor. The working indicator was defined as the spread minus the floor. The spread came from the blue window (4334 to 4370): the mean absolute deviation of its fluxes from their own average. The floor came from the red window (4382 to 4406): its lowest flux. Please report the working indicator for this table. -4.1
